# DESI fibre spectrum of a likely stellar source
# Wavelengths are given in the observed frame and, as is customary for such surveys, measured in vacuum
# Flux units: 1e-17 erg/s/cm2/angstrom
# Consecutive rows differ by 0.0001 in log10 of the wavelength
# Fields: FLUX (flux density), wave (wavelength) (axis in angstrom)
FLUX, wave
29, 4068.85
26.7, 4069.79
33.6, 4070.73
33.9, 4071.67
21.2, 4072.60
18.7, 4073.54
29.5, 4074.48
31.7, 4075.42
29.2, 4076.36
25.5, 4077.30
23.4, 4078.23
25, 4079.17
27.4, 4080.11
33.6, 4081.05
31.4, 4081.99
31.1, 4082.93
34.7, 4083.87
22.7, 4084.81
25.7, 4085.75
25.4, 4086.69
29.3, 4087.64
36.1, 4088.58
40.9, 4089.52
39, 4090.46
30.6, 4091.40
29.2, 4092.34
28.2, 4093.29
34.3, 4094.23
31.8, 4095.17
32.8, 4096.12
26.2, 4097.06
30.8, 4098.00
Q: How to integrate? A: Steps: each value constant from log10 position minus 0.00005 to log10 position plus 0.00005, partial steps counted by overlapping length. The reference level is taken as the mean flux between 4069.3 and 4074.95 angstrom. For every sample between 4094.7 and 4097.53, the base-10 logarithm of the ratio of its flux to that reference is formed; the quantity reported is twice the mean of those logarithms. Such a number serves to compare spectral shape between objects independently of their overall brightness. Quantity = 0.09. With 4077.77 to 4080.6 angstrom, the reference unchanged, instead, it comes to -0.07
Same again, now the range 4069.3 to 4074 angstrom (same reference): -0.04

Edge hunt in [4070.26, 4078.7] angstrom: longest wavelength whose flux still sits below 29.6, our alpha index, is 4078.23 angstrom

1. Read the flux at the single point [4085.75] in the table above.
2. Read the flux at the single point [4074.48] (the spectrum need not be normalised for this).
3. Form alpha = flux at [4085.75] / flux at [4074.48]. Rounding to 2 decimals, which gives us 0.87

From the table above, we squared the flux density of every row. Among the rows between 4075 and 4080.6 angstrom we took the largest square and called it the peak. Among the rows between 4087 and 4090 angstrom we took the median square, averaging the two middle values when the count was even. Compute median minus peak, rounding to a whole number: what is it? 298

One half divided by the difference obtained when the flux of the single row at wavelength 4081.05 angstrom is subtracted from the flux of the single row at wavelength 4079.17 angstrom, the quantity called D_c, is -0.058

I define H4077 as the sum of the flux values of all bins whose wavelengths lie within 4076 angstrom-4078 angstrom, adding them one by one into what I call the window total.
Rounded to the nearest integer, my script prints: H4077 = 55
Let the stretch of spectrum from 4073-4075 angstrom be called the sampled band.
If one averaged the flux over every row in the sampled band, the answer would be 24.1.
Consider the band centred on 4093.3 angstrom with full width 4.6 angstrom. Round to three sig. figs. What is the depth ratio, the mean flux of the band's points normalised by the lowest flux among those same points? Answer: 1.09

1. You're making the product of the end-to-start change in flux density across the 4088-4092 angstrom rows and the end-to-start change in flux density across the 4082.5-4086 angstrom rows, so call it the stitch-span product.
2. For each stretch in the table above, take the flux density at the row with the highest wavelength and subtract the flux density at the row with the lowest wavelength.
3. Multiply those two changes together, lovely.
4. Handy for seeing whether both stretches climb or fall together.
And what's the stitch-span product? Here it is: 30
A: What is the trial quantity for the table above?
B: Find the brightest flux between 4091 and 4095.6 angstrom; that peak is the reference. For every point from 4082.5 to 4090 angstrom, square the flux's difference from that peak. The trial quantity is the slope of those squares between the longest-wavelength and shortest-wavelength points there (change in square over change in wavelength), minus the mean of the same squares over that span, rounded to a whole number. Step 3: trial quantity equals -41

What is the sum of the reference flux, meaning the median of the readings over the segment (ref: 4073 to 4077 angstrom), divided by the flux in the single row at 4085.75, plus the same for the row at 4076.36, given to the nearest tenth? 2.1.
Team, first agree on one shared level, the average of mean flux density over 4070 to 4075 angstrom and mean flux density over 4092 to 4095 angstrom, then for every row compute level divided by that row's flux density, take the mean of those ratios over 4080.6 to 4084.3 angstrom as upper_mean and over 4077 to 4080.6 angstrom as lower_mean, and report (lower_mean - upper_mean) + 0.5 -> 0.76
